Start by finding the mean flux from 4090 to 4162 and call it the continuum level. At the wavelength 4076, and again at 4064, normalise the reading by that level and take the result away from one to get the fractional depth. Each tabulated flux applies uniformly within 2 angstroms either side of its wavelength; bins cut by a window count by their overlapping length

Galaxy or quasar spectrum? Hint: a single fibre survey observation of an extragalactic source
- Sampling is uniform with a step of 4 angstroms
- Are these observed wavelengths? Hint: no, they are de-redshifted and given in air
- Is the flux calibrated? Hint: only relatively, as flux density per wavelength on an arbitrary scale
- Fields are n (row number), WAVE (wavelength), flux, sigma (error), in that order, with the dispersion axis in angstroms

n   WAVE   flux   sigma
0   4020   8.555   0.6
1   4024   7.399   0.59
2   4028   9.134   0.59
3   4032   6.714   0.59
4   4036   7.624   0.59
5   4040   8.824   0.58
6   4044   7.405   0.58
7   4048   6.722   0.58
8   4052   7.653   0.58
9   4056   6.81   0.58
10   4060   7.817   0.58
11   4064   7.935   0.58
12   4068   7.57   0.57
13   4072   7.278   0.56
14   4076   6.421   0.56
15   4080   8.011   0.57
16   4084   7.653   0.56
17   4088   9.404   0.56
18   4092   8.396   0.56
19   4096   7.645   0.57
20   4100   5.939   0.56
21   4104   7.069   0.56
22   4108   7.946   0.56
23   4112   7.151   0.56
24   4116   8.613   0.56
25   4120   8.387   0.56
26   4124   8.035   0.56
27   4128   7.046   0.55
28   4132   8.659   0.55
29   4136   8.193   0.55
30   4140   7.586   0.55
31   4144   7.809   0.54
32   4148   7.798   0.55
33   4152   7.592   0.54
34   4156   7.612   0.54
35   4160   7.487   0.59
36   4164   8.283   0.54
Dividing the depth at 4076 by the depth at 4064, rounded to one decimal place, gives -6.0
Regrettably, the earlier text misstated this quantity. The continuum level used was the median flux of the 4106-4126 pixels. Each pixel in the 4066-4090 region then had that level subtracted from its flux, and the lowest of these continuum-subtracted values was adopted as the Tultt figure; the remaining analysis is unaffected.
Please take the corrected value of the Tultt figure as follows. -1.6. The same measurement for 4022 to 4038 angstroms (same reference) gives -1.3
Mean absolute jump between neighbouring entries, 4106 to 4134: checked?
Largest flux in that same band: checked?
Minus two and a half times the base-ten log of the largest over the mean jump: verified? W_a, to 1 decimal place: -2.5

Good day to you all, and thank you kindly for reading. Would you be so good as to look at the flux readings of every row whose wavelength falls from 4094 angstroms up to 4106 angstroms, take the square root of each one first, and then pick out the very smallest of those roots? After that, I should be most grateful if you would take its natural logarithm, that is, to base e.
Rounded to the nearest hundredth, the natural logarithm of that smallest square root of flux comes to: 0.89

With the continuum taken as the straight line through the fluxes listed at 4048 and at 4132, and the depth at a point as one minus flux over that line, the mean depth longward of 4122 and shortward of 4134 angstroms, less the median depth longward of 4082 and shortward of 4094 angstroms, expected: 0.16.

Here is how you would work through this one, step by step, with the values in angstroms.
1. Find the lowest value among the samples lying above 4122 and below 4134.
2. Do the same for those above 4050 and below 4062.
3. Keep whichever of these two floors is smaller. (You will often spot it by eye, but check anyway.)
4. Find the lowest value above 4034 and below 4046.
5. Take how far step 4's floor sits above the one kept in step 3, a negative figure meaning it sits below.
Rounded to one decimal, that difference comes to 0.6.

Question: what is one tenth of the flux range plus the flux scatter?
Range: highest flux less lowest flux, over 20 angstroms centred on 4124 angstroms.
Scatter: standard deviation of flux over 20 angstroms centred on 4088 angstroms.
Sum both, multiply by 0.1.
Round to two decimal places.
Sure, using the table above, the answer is 0.23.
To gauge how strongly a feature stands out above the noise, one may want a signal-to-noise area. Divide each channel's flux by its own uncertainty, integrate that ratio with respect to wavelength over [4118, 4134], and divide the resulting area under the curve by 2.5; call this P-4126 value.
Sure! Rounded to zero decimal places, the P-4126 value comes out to 93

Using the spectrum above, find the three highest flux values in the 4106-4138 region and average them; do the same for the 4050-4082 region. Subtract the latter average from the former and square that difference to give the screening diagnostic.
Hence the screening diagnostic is 0.40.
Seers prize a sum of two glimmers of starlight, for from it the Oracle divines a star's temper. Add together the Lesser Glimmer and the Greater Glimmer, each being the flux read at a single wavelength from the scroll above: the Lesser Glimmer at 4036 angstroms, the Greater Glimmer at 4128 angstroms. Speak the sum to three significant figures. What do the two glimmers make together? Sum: 14.7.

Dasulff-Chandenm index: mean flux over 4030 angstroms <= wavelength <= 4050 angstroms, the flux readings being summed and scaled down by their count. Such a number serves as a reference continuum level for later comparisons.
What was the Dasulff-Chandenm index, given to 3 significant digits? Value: 7.46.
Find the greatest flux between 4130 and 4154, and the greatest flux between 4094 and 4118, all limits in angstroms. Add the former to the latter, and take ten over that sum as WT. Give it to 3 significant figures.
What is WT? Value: 0.579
